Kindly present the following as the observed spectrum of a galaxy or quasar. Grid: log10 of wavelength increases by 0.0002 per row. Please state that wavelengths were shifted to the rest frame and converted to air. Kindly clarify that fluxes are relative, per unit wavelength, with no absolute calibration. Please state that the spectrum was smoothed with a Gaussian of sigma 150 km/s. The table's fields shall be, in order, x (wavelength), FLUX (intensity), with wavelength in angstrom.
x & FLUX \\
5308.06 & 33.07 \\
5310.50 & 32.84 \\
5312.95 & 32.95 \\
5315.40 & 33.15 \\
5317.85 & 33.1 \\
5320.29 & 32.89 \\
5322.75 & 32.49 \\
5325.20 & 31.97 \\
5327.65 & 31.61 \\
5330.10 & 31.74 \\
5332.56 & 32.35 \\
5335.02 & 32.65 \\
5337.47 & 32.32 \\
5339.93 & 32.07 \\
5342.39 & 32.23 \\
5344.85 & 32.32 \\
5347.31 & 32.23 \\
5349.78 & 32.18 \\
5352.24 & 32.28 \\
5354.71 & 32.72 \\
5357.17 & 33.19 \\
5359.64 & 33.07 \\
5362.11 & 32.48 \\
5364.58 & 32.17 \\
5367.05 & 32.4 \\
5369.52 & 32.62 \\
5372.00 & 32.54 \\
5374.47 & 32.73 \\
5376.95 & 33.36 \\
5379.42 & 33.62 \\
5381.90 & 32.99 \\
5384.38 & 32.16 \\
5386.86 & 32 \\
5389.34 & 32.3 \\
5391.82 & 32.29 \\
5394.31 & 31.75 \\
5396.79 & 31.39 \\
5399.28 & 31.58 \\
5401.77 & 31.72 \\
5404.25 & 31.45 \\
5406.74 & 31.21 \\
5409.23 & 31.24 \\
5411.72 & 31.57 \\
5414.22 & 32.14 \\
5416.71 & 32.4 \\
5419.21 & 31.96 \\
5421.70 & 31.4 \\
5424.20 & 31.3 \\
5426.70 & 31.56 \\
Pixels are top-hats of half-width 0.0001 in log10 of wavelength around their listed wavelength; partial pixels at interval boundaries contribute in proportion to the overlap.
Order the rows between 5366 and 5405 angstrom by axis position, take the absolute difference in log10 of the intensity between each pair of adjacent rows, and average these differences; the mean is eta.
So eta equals 0.0043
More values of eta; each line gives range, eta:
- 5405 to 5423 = 0.0050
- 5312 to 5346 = 0.0037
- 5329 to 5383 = 0.0039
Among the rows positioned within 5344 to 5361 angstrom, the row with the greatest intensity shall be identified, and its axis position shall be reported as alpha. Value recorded 5357.17 angstrom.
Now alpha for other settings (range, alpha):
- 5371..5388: 5379.42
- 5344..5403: 5379.42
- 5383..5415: 5389.34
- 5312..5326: 5315.40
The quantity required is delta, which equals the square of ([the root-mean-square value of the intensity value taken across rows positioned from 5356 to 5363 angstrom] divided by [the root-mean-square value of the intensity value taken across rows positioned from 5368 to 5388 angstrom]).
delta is 1.01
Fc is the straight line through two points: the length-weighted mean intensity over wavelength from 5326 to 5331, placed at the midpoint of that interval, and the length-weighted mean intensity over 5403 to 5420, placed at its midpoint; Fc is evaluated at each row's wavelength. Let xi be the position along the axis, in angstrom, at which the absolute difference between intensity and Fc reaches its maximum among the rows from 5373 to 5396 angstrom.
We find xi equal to 5379.42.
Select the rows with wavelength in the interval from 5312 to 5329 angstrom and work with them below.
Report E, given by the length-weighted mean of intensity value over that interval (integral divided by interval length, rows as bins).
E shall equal 32.6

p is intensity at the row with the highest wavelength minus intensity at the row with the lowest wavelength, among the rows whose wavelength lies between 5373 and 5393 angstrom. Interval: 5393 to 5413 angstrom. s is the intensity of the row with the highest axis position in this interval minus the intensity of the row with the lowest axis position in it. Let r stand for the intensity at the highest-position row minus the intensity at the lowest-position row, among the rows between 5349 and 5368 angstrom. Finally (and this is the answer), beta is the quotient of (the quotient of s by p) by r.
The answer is 1.9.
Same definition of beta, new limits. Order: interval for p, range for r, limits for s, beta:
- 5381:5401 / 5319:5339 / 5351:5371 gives 0.4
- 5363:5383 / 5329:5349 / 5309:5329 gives -3.1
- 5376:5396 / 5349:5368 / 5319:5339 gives 1.6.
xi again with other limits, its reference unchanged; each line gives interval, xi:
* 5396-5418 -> 5416.71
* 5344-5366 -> 5357.17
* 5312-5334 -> 5315.40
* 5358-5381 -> 5379.42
